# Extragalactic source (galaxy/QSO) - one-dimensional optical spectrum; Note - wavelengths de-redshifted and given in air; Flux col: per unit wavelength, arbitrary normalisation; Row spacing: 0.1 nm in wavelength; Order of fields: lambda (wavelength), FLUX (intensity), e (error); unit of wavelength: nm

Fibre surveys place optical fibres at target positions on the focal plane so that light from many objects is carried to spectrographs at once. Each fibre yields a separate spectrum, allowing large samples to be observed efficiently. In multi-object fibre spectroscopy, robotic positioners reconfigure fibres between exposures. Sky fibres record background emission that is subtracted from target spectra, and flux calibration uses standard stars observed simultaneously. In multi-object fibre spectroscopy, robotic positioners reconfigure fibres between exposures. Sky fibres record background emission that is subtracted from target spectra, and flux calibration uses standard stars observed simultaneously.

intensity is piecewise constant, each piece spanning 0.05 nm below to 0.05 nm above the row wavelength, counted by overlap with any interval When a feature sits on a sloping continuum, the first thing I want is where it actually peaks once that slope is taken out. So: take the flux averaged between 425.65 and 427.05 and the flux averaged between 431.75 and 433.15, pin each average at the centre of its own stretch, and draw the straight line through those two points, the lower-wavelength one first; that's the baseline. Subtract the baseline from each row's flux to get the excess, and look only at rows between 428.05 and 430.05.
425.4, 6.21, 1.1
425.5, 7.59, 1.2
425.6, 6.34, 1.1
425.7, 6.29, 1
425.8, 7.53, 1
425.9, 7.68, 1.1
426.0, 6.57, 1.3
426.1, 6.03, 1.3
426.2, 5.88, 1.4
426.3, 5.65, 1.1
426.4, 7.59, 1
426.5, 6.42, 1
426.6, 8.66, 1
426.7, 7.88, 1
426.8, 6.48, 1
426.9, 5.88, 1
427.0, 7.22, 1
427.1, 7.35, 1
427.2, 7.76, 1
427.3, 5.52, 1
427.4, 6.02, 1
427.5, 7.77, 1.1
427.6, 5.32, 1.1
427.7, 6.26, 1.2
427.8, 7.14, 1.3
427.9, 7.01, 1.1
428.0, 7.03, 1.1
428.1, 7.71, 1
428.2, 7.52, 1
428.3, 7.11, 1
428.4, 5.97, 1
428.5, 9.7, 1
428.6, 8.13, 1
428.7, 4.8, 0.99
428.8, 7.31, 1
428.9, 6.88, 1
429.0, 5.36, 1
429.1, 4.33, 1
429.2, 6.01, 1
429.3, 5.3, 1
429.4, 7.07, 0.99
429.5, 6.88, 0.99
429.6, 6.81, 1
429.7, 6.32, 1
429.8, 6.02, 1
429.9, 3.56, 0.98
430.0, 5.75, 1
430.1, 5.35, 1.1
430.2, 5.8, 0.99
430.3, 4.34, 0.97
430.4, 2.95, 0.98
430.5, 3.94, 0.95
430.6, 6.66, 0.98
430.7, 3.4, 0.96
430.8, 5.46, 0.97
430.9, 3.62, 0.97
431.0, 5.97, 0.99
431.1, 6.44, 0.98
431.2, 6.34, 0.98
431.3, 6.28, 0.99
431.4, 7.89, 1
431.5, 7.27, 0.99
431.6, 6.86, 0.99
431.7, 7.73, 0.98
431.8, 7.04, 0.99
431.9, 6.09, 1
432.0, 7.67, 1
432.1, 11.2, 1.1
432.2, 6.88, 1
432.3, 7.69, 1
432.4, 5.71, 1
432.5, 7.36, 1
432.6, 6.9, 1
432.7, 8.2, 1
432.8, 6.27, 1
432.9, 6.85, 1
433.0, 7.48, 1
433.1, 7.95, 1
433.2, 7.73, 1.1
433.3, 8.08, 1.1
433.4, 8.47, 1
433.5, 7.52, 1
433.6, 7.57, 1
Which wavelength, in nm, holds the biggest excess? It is 428.5 nm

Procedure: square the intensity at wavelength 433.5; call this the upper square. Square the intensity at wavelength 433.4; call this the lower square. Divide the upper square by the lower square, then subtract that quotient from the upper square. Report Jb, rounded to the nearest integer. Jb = 56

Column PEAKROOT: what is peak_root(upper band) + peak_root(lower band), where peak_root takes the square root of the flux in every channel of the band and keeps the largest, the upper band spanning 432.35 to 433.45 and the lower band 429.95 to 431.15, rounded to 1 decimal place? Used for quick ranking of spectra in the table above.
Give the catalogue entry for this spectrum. 5.5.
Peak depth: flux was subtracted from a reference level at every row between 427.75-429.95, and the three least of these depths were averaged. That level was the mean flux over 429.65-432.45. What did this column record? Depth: -2.4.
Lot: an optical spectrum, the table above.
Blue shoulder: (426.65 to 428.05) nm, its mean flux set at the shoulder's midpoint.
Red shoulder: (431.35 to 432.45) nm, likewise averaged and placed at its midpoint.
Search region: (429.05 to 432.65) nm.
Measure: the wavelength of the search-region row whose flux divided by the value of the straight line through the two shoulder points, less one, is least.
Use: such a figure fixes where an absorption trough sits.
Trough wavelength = 430.4 nm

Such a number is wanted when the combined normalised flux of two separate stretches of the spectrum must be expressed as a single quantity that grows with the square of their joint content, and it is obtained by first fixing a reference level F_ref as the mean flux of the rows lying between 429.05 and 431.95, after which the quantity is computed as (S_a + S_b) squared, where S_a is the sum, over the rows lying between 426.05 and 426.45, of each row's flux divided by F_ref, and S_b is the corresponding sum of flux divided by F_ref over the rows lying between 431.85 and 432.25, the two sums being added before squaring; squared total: 97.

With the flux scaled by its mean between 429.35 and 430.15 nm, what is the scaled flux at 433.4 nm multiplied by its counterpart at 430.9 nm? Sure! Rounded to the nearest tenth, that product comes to 0.9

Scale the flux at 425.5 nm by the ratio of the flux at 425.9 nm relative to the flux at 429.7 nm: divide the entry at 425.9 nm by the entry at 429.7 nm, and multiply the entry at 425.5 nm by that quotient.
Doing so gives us 9.2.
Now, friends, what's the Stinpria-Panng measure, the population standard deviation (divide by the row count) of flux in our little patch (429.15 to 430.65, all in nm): 1.2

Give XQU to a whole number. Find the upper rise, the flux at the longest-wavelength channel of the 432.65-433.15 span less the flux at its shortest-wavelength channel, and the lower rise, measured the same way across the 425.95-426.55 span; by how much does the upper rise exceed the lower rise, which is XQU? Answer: 0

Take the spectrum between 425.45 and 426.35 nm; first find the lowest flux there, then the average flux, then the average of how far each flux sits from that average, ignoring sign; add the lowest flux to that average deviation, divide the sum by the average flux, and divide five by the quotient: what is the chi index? 5.25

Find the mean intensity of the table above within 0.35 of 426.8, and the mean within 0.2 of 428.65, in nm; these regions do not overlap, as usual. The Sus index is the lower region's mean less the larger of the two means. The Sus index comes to -0.36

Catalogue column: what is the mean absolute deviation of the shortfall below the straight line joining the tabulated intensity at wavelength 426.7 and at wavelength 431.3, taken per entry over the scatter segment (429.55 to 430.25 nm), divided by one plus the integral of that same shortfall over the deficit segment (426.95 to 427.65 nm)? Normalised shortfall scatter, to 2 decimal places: 0.40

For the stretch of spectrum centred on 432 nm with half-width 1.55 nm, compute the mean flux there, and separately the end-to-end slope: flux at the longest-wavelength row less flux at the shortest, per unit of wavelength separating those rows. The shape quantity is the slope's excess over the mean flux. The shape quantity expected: -5.7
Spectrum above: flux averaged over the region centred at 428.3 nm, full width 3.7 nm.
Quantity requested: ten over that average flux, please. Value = 1.52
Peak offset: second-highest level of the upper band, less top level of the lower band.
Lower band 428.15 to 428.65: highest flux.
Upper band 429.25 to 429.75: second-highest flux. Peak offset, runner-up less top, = -2.8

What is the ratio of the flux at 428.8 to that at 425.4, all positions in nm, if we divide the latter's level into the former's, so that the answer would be 1.18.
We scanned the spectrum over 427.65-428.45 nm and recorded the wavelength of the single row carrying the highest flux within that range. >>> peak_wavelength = 428.1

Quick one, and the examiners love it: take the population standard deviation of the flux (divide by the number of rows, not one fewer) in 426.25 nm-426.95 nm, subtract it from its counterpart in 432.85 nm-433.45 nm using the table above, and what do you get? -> -0.53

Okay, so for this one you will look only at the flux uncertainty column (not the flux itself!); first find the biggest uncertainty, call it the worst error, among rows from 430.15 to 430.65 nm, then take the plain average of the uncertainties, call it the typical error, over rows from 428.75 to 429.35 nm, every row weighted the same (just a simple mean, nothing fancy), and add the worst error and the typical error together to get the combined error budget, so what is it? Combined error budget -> 1.99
